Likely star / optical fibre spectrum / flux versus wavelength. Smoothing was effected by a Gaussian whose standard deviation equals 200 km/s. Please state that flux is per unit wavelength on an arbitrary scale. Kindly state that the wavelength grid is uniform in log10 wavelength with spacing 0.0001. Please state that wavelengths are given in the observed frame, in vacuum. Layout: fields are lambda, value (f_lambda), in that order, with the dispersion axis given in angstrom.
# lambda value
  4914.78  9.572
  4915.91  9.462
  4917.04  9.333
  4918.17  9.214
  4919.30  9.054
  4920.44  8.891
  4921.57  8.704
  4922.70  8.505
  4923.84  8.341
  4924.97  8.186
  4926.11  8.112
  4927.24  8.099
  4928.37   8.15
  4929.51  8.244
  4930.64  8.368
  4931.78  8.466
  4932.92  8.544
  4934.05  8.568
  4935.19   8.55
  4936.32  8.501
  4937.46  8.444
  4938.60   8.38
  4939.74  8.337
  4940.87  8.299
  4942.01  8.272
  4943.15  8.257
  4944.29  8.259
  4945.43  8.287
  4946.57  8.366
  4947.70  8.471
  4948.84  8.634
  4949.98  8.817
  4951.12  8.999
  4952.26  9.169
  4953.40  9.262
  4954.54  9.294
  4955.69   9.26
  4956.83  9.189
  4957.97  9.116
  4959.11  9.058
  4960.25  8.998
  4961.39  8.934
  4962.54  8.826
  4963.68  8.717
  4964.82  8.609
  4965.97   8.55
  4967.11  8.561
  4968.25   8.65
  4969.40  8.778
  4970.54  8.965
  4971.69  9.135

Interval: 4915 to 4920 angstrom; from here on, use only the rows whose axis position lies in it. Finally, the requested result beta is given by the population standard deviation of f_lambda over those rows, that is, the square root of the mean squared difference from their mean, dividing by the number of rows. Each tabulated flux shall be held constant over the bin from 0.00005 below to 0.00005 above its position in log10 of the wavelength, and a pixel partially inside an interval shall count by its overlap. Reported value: 0.15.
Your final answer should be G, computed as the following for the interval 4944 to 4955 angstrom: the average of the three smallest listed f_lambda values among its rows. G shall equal 8.30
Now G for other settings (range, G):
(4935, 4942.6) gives 8.30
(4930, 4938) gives 8.43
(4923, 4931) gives 8.12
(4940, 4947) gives 8.26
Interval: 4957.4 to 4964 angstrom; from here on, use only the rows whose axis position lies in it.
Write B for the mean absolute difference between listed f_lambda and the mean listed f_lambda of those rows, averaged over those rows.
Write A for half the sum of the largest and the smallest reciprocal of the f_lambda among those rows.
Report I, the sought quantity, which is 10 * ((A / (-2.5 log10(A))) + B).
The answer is 1.6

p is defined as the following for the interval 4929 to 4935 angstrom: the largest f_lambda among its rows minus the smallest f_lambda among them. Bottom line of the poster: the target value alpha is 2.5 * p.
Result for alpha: 0.81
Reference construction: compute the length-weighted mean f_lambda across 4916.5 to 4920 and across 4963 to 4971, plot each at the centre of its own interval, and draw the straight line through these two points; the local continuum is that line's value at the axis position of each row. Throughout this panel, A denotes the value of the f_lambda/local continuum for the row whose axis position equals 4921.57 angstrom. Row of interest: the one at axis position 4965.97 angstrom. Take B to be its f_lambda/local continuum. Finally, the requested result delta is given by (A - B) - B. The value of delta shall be -1.01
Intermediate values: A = 0.95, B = 0.98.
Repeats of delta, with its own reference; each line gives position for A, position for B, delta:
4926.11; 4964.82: -1.08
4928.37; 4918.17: -1.11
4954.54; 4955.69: -1.05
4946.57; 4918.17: -1.07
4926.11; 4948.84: -1.05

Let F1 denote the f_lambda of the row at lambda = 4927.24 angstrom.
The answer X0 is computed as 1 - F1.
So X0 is -7.10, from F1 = 8.099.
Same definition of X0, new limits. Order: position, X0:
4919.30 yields -8.05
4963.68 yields -7.72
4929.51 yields -7.24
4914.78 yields -8.57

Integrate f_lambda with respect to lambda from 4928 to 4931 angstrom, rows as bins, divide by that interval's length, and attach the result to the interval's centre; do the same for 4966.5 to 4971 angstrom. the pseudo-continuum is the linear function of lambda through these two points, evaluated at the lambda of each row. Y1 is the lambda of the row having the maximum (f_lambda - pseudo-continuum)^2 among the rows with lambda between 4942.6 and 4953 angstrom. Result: 4952.26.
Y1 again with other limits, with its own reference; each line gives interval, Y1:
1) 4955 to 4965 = 4955.69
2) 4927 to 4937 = 4934.05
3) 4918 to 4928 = 4918.17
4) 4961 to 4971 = 4961.39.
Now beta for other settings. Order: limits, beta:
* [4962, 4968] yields 0.10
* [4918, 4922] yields 0.19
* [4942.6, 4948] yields 0.08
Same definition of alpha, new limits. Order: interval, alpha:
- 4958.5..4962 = 0.31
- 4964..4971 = 1.04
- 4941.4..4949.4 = 0.94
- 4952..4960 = 0.59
